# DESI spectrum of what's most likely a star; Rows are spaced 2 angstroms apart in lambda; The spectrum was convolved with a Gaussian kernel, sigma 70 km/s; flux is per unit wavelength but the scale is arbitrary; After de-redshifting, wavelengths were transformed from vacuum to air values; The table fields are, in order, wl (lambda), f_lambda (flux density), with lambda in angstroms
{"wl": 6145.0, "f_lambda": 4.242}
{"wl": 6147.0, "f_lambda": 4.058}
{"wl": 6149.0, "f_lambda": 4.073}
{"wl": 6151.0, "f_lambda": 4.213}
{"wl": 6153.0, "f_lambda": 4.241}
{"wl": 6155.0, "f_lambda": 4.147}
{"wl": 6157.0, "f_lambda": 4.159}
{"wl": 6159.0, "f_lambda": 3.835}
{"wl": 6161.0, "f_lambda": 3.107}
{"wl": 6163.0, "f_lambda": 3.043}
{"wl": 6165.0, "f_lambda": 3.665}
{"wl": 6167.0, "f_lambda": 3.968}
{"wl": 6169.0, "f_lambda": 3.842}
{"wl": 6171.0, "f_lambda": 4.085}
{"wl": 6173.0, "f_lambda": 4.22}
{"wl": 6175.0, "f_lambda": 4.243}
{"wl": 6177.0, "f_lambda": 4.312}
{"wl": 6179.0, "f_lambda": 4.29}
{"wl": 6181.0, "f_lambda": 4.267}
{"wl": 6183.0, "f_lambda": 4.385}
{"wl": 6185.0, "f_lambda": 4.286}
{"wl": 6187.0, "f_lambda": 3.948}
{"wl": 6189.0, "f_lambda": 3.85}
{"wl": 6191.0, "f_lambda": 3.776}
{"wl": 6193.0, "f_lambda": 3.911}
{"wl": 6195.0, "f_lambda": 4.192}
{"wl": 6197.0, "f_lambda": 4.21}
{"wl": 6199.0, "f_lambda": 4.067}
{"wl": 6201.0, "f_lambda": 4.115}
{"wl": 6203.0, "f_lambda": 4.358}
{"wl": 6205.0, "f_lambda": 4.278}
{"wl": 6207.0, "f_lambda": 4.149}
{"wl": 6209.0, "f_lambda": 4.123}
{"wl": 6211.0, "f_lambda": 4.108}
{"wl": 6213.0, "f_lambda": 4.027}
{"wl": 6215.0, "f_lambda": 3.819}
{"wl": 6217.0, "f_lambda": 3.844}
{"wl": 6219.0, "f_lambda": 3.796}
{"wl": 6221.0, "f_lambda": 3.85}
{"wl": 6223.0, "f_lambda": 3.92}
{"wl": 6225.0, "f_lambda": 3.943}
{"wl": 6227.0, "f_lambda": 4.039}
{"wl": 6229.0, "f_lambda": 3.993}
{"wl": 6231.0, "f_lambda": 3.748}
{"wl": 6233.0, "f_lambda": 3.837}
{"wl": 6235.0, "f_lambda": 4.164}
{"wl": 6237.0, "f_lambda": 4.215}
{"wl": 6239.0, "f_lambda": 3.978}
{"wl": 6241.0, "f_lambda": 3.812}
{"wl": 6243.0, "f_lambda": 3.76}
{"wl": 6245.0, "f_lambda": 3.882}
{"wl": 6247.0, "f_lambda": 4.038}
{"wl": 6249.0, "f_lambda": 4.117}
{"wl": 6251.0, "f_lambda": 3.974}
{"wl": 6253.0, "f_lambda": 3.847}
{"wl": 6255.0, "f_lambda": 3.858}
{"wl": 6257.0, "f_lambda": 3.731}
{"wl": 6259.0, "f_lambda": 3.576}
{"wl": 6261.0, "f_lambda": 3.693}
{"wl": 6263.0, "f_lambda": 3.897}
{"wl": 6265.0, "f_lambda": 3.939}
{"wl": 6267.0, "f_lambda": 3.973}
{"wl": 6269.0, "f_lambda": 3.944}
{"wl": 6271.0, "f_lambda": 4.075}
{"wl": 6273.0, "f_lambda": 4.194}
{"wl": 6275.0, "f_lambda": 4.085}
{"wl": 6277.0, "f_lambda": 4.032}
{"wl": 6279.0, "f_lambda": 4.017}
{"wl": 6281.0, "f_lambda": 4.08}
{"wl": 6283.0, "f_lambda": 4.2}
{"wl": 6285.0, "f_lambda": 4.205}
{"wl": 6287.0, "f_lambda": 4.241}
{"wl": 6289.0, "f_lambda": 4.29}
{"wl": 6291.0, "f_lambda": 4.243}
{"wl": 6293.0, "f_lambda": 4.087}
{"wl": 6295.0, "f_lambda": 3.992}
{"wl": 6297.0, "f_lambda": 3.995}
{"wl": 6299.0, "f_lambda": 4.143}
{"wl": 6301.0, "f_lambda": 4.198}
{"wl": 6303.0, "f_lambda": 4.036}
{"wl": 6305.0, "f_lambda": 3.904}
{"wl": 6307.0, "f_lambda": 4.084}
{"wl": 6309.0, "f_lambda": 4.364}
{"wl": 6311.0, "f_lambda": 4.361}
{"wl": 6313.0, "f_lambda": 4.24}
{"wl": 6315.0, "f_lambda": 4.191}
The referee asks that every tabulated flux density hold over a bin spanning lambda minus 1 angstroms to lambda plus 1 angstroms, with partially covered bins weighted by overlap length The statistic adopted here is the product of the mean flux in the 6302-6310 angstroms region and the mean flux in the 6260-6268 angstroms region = 15.9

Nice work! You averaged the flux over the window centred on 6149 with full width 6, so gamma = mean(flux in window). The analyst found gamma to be 4.11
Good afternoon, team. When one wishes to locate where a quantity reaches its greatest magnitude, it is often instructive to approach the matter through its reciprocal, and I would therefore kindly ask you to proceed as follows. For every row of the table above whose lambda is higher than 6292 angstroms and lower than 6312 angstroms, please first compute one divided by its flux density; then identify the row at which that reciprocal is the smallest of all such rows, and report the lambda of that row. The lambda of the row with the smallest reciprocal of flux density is 6309.0 angstroms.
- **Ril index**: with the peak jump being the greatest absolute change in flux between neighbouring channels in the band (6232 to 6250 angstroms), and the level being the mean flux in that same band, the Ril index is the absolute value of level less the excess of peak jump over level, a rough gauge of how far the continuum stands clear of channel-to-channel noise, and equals 7.63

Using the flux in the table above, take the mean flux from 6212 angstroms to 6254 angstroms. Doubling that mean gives 7.87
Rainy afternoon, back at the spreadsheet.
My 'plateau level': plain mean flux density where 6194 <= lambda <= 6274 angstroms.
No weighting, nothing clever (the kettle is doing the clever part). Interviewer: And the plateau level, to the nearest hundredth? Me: 3.98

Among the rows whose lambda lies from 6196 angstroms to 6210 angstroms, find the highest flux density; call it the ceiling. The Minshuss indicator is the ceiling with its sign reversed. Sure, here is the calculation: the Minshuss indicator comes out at -4.36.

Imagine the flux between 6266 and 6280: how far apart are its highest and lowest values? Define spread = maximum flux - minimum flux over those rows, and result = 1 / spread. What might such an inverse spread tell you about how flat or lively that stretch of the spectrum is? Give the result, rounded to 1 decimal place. 4.0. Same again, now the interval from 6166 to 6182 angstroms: 2.1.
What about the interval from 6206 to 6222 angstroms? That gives 2.8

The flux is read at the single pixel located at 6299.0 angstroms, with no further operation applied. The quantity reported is 4.143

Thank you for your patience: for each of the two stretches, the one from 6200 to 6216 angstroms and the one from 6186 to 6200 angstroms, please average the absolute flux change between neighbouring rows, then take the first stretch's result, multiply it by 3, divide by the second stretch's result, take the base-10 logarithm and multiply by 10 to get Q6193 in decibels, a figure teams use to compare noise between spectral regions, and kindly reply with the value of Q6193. 4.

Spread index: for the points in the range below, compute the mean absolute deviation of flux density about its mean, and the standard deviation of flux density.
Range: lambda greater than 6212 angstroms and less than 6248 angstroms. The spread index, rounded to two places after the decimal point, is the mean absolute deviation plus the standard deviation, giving 0.24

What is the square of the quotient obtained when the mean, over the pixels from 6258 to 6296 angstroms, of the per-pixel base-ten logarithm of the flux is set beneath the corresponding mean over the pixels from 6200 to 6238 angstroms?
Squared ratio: 0.99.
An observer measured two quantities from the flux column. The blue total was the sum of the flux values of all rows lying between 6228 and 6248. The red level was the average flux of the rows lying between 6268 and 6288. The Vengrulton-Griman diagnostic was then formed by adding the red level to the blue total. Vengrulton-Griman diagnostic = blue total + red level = 43.5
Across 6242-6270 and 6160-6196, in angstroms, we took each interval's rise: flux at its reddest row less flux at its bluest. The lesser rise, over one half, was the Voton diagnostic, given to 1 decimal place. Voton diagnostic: 0.4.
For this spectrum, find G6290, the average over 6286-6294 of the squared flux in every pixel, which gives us 17.8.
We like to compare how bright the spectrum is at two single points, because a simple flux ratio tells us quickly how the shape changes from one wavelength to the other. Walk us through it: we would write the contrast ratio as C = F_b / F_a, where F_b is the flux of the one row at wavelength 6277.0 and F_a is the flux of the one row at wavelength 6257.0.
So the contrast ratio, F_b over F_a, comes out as 1.08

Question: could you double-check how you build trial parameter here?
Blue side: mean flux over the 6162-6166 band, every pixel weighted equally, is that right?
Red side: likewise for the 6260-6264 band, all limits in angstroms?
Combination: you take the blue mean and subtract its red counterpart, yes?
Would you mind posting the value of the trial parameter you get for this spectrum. -0.44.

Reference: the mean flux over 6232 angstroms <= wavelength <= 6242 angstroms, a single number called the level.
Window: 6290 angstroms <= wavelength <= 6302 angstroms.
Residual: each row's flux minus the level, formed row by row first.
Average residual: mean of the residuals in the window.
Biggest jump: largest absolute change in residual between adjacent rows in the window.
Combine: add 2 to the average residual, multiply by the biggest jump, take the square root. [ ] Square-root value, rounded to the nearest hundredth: 0.57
